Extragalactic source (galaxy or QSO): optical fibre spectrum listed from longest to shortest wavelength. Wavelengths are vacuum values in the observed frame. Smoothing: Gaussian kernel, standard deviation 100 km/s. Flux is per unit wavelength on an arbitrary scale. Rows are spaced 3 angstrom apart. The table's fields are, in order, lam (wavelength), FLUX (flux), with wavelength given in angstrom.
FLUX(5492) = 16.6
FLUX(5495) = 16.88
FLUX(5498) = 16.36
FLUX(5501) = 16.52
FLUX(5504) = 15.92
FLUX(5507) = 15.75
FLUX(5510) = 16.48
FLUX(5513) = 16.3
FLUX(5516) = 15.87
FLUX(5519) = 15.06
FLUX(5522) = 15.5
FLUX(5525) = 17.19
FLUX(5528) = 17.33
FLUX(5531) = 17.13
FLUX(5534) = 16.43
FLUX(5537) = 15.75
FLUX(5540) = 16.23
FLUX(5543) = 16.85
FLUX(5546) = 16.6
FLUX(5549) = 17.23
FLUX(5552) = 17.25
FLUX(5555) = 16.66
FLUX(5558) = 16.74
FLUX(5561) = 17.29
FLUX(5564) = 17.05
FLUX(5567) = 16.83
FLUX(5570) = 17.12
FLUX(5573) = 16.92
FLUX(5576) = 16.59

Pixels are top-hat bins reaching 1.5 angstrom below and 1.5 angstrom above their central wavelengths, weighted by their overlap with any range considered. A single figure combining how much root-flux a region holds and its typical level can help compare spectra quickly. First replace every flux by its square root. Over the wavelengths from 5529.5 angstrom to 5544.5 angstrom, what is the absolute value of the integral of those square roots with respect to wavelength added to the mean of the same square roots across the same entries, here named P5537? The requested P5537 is 65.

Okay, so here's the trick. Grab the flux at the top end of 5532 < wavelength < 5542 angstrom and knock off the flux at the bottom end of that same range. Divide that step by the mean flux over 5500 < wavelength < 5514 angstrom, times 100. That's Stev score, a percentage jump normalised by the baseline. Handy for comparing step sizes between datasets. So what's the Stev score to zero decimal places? -1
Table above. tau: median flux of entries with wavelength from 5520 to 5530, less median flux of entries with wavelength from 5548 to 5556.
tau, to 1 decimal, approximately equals 0.0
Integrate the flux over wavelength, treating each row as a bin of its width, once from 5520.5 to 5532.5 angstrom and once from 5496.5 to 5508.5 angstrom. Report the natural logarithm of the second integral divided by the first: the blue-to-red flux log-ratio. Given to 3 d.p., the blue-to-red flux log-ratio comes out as -0.039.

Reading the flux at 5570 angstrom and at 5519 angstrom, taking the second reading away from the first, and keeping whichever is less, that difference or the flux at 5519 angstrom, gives 2.1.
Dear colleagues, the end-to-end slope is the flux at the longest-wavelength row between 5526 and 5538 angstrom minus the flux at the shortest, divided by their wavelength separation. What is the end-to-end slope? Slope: -0.18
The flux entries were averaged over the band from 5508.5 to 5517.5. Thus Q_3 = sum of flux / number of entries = 16.2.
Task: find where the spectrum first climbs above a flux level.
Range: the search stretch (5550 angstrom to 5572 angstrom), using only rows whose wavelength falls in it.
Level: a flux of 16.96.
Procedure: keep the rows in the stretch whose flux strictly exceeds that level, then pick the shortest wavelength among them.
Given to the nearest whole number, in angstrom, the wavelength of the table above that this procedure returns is 5552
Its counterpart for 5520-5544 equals 5525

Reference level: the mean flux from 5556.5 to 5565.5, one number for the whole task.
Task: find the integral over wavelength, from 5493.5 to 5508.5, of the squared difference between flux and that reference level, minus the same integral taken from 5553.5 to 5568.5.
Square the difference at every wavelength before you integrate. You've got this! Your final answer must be 10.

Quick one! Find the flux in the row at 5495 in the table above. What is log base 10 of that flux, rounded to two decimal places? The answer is 1.23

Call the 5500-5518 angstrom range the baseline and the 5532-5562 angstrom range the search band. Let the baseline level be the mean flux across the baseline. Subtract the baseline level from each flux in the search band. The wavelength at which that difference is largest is 5561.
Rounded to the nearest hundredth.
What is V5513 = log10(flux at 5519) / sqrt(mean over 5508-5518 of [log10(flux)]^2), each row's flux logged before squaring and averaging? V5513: 0.97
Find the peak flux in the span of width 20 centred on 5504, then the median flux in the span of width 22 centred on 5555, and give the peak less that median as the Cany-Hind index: -0.2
